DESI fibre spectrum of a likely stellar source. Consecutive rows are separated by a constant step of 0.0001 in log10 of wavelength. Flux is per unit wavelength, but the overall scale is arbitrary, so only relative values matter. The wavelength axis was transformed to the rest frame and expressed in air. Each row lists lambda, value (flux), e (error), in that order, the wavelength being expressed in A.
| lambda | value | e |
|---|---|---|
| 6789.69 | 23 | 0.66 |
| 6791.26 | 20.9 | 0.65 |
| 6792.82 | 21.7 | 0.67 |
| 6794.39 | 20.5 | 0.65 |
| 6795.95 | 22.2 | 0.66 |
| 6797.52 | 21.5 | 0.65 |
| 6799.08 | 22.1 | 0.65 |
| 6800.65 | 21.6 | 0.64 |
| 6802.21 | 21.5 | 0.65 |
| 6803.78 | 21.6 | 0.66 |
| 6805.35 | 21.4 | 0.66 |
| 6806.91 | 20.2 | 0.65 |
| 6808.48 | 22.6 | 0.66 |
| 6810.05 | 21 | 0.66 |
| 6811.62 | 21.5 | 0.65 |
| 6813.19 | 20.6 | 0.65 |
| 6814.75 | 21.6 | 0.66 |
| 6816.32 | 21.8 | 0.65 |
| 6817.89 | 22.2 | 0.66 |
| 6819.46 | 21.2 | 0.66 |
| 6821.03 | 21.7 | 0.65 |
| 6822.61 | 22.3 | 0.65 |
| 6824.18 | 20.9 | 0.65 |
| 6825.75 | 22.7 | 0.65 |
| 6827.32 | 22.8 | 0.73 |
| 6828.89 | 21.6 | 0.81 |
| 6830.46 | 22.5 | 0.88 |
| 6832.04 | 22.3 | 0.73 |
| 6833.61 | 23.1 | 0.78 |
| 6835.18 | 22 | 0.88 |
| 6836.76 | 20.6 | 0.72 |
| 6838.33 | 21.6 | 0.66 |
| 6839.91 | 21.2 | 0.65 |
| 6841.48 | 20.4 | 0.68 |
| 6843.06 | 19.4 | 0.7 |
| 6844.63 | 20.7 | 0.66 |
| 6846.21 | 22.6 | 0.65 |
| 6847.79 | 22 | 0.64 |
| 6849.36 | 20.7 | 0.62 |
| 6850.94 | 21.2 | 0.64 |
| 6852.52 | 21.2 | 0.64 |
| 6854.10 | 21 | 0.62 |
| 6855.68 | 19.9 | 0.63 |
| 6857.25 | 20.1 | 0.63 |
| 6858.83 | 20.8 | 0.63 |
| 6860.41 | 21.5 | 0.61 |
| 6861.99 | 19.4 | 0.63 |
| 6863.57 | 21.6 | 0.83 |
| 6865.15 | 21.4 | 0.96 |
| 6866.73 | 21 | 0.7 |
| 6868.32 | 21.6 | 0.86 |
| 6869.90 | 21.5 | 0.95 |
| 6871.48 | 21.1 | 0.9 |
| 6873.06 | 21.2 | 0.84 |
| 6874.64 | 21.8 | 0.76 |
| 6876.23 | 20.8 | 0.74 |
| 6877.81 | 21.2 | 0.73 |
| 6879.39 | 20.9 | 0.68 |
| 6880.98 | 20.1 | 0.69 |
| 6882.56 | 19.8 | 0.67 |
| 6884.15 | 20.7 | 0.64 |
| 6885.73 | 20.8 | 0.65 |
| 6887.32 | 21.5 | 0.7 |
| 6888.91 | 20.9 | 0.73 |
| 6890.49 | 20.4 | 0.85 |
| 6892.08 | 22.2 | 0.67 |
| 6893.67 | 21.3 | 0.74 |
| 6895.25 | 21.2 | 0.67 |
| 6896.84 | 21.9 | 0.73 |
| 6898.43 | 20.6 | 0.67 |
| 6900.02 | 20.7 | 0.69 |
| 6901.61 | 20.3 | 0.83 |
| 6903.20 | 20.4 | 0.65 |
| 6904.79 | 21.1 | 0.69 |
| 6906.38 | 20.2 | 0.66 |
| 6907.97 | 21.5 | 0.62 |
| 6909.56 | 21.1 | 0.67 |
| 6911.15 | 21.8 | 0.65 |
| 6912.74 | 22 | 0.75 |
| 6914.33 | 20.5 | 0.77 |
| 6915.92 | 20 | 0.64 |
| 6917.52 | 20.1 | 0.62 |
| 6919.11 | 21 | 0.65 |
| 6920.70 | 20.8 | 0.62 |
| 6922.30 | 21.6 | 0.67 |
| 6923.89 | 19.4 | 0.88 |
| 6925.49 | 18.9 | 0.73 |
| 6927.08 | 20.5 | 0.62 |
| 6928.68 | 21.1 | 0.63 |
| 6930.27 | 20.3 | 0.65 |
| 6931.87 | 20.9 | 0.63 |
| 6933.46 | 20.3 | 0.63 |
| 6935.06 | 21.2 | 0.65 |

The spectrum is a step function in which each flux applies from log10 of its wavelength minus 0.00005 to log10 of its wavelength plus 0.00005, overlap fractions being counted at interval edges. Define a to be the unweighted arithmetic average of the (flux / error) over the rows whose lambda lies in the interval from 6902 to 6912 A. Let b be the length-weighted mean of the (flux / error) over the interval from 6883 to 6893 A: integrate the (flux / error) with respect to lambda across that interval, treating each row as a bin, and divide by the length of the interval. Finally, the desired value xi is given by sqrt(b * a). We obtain 31.0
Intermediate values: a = 32.0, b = 30.1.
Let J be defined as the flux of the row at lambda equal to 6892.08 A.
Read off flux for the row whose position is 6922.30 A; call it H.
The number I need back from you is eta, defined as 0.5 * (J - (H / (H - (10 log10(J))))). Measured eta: 9.77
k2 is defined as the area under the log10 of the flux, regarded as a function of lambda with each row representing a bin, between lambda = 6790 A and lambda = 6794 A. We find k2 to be 5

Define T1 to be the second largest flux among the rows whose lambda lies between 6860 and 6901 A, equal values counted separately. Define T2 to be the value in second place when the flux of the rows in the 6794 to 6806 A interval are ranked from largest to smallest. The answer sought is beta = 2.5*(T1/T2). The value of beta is 2.48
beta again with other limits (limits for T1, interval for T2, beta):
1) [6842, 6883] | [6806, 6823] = 2.47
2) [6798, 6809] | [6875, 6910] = 2.52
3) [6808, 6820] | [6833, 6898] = 2.46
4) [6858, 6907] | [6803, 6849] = 2.40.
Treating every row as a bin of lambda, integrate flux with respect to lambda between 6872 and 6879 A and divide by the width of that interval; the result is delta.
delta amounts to 21.2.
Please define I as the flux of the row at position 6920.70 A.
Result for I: 20.8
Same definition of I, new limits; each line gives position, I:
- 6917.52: 20.1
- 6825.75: 22.7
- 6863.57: 21.6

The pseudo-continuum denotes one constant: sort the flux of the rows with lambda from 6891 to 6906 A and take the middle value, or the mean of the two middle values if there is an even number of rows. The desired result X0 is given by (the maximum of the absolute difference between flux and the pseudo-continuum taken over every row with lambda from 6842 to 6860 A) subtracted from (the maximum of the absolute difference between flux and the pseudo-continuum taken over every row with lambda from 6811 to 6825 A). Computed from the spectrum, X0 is -0.5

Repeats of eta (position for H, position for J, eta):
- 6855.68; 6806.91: 8.65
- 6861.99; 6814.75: 9.20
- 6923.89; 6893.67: 9.06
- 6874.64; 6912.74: 9.70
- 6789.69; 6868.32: 9.61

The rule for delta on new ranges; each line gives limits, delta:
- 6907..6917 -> 21.1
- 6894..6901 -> 21.1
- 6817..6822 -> 21.7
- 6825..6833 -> 22.4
